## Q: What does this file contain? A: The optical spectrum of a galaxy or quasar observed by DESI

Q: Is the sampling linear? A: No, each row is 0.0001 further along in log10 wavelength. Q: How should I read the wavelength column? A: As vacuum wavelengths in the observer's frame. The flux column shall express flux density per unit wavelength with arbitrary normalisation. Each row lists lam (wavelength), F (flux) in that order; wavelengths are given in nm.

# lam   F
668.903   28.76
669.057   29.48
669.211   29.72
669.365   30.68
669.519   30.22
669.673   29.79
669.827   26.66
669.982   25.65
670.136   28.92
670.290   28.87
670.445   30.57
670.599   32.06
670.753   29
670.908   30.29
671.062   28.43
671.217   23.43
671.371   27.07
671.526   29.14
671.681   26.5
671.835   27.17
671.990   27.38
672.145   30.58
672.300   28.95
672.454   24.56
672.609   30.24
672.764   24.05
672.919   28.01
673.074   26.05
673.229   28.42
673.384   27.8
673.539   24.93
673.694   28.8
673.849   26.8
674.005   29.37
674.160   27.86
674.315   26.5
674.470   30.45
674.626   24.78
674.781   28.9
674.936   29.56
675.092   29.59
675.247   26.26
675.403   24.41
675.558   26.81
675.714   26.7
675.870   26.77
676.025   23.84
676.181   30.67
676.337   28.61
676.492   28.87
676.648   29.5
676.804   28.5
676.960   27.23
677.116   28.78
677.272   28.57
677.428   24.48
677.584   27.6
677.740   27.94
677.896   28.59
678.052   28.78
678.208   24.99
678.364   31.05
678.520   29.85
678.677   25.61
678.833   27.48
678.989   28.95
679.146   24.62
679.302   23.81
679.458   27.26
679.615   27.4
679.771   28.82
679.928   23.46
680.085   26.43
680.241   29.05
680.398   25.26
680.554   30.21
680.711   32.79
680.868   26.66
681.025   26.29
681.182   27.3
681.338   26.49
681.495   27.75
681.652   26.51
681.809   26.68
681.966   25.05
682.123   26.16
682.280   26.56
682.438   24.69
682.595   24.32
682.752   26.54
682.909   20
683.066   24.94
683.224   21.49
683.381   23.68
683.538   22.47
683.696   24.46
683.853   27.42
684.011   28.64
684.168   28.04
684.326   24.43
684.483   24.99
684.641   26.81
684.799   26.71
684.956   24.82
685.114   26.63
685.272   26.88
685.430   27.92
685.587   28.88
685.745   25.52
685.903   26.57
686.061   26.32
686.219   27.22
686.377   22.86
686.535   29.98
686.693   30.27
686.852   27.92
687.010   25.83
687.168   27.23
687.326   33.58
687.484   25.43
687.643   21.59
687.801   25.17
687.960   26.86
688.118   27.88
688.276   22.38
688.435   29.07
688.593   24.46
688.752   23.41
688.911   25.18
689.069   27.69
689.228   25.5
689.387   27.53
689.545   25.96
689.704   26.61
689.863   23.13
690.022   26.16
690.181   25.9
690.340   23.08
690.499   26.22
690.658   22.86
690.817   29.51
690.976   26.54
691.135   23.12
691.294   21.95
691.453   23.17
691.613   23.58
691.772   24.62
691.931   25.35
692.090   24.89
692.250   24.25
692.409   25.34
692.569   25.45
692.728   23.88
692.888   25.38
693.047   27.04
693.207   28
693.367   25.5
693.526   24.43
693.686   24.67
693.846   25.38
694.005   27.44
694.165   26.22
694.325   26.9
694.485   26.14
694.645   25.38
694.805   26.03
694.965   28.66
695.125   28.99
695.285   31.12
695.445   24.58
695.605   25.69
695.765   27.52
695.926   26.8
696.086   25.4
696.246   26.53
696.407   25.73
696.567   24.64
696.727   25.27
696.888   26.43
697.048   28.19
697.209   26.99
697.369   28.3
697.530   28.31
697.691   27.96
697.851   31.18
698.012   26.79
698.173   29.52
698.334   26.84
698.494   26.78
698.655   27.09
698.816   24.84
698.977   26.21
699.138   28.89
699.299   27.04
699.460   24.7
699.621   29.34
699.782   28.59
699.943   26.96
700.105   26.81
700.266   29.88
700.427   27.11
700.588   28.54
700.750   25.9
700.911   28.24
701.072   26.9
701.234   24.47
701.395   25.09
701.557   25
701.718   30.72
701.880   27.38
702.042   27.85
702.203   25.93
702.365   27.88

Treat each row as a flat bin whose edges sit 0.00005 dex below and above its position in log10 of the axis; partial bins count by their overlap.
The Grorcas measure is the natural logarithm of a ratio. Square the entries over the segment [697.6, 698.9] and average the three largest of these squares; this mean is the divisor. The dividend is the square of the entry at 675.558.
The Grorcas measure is -0.20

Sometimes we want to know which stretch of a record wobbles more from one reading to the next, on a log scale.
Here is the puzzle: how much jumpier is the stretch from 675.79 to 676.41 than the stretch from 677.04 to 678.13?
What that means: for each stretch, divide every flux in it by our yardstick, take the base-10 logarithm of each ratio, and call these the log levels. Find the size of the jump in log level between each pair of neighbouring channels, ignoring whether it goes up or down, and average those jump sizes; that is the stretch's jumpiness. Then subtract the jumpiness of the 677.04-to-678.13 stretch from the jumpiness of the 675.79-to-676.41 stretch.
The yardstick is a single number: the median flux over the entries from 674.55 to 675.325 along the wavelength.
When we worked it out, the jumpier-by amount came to 0.040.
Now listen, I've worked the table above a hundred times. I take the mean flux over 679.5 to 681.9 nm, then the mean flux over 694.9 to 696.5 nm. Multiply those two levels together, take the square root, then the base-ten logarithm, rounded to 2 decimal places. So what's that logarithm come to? 1.44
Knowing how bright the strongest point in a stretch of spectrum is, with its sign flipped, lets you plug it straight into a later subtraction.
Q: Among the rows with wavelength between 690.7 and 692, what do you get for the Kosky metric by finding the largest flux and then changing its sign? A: -29.5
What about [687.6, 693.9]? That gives -29.5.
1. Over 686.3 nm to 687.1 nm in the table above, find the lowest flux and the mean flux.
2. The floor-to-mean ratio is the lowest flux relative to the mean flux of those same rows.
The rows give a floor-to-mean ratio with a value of 0.835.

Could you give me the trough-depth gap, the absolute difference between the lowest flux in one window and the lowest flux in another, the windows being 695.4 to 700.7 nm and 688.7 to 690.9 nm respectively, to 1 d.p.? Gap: 1.7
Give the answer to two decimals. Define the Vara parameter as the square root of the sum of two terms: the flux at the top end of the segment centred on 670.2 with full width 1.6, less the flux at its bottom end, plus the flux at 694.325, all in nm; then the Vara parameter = 5.19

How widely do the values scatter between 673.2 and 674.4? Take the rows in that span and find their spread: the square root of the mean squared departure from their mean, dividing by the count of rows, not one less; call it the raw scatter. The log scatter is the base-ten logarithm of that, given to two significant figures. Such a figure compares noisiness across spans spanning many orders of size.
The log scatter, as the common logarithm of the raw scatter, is 0.13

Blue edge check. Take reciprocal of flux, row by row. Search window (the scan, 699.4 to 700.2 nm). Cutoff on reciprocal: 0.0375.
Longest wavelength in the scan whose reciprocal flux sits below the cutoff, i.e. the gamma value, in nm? 700.105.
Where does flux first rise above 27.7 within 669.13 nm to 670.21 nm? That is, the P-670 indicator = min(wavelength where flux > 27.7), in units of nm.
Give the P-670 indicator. 669.211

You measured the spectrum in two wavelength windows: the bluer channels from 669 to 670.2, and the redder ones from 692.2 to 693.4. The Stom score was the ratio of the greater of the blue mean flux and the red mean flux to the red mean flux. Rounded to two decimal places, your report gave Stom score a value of 1.13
